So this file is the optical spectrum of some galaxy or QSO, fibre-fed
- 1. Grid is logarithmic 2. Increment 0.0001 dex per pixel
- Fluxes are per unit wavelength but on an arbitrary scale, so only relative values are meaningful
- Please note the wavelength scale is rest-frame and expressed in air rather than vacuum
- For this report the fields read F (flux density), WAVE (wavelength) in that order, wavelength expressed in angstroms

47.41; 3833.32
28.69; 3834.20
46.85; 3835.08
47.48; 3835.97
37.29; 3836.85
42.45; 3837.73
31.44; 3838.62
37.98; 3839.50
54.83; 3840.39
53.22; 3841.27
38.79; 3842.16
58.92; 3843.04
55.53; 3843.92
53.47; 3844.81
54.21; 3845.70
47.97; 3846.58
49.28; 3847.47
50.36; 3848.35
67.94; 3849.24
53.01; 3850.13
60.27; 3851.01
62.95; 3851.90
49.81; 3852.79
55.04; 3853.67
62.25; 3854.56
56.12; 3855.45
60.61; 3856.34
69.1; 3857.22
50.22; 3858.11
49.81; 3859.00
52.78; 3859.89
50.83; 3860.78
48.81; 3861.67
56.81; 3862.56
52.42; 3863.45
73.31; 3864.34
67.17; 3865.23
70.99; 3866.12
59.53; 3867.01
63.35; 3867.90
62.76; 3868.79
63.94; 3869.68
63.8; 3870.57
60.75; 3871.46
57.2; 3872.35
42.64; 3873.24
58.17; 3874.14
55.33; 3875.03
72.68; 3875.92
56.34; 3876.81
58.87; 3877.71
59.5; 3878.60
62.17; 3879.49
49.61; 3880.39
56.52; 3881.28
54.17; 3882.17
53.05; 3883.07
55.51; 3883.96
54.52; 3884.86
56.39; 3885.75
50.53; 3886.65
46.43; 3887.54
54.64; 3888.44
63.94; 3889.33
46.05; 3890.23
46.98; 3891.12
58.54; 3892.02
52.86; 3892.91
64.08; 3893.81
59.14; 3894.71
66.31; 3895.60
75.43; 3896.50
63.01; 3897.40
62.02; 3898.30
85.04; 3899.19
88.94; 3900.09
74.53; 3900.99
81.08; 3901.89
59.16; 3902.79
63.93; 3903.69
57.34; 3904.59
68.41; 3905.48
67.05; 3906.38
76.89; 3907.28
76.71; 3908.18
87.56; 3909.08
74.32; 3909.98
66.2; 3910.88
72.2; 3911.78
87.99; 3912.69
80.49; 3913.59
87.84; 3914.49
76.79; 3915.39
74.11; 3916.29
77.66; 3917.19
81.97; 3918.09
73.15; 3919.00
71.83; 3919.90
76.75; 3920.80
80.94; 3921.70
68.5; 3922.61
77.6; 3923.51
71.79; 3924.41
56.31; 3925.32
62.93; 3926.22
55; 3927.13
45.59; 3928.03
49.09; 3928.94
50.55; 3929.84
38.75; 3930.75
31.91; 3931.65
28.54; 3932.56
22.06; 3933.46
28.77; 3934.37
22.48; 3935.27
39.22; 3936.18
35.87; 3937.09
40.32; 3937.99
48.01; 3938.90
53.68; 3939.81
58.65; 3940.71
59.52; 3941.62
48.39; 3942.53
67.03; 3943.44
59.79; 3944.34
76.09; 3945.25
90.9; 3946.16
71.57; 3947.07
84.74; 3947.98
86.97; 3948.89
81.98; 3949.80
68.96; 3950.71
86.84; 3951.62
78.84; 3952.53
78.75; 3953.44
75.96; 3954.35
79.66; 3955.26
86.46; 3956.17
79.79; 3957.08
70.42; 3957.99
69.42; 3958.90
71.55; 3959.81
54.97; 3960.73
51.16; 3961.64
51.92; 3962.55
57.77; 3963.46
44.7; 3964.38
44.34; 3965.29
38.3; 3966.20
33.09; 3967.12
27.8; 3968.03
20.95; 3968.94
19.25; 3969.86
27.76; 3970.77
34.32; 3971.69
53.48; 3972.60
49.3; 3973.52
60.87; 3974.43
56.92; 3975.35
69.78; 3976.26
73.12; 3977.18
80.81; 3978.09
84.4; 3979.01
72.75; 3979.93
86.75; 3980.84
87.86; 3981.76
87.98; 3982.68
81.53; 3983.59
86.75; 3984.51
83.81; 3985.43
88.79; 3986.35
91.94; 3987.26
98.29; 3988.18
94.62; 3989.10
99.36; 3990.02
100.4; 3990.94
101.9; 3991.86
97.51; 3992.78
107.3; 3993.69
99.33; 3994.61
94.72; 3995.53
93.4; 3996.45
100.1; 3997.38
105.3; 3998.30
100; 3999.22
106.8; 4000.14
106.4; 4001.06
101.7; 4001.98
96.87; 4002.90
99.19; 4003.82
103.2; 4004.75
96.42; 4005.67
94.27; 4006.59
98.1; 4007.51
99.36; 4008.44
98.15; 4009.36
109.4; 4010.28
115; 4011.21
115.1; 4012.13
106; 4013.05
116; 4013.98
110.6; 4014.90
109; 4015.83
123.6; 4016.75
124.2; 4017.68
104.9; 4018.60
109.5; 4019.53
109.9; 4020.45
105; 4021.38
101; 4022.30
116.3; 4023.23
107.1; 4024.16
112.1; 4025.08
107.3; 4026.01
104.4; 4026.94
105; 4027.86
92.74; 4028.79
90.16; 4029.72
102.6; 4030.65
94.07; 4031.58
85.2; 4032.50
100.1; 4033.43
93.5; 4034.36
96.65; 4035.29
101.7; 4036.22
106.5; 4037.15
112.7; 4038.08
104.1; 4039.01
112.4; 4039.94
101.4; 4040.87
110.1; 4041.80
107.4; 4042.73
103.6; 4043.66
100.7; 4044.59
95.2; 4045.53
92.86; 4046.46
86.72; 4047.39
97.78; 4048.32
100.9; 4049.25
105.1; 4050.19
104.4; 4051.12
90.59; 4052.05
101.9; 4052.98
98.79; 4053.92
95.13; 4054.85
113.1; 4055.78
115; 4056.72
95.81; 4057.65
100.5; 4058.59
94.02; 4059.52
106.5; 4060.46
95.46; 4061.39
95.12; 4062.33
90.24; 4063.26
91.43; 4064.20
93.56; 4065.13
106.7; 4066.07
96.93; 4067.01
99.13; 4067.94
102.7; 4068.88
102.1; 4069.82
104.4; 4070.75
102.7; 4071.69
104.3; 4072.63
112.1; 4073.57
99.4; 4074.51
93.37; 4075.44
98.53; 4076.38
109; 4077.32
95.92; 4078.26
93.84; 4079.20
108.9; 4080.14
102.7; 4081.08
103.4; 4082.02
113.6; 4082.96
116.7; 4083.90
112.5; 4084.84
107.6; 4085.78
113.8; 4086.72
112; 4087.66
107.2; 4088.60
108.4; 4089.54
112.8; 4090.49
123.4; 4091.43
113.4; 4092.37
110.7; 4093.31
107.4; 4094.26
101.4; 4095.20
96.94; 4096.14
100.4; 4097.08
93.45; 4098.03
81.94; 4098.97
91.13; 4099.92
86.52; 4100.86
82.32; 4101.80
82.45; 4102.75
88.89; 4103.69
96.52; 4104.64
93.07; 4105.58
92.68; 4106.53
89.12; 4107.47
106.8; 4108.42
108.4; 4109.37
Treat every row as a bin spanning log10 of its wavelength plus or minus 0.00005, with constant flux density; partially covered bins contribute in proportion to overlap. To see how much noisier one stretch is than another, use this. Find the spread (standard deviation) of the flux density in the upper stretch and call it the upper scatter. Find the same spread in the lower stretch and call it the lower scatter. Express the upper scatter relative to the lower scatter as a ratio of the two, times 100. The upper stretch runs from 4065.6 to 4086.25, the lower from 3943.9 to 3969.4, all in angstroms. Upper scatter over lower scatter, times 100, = 33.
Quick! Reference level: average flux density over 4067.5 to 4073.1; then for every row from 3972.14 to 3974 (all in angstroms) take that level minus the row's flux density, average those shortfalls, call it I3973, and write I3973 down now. 51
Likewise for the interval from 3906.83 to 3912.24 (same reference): 27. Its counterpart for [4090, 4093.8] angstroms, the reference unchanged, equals -13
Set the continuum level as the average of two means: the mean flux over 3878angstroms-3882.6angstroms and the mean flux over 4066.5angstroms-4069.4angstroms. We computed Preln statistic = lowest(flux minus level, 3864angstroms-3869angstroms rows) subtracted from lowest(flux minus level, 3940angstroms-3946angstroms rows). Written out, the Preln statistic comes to -11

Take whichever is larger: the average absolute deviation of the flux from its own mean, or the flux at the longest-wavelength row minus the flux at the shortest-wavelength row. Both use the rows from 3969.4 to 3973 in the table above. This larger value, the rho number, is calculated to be 34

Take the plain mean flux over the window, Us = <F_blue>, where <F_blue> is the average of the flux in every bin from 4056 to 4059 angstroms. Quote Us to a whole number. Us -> 104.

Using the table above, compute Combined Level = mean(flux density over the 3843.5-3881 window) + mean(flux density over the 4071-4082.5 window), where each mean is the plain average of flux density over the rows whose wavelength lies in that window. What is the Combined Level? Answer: 160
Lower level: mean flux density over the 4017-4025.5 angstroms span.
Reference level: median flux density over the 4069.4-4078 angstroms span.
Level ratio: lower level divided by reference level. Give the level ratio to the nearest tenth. 1.1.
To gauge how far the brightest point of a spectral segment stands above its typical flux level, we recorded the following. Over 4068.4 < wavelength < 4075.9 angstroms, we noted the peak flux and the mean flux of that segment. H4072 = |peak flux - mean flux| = 9.5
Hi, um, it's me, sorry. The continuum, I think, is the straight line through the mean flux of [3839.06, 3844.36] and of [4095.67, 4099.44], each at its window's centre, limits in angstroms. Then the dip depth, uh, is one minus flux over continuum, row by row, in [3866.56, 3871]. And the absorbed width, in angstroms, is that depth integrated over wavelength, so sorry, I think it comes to -0.67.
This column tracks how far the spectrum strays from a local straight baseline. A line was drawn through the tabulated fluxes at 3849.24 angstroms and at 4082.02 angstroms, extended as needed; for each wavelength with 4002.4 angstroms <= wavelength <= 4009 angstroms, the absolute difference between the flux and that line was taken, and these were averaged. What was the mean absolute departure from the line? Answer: 6.4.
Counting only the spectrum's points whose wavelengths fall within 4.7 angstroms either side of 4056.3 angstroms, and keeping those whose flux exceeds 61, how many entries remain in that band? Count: 10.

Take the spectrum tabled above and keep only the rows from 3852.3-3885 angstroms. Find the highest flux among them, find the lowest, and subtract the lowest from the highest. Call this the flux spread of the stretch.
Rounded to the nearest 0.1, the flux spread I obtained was 30.7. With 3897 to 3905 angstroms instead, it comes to 31.6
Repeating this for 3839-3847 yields 20.9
